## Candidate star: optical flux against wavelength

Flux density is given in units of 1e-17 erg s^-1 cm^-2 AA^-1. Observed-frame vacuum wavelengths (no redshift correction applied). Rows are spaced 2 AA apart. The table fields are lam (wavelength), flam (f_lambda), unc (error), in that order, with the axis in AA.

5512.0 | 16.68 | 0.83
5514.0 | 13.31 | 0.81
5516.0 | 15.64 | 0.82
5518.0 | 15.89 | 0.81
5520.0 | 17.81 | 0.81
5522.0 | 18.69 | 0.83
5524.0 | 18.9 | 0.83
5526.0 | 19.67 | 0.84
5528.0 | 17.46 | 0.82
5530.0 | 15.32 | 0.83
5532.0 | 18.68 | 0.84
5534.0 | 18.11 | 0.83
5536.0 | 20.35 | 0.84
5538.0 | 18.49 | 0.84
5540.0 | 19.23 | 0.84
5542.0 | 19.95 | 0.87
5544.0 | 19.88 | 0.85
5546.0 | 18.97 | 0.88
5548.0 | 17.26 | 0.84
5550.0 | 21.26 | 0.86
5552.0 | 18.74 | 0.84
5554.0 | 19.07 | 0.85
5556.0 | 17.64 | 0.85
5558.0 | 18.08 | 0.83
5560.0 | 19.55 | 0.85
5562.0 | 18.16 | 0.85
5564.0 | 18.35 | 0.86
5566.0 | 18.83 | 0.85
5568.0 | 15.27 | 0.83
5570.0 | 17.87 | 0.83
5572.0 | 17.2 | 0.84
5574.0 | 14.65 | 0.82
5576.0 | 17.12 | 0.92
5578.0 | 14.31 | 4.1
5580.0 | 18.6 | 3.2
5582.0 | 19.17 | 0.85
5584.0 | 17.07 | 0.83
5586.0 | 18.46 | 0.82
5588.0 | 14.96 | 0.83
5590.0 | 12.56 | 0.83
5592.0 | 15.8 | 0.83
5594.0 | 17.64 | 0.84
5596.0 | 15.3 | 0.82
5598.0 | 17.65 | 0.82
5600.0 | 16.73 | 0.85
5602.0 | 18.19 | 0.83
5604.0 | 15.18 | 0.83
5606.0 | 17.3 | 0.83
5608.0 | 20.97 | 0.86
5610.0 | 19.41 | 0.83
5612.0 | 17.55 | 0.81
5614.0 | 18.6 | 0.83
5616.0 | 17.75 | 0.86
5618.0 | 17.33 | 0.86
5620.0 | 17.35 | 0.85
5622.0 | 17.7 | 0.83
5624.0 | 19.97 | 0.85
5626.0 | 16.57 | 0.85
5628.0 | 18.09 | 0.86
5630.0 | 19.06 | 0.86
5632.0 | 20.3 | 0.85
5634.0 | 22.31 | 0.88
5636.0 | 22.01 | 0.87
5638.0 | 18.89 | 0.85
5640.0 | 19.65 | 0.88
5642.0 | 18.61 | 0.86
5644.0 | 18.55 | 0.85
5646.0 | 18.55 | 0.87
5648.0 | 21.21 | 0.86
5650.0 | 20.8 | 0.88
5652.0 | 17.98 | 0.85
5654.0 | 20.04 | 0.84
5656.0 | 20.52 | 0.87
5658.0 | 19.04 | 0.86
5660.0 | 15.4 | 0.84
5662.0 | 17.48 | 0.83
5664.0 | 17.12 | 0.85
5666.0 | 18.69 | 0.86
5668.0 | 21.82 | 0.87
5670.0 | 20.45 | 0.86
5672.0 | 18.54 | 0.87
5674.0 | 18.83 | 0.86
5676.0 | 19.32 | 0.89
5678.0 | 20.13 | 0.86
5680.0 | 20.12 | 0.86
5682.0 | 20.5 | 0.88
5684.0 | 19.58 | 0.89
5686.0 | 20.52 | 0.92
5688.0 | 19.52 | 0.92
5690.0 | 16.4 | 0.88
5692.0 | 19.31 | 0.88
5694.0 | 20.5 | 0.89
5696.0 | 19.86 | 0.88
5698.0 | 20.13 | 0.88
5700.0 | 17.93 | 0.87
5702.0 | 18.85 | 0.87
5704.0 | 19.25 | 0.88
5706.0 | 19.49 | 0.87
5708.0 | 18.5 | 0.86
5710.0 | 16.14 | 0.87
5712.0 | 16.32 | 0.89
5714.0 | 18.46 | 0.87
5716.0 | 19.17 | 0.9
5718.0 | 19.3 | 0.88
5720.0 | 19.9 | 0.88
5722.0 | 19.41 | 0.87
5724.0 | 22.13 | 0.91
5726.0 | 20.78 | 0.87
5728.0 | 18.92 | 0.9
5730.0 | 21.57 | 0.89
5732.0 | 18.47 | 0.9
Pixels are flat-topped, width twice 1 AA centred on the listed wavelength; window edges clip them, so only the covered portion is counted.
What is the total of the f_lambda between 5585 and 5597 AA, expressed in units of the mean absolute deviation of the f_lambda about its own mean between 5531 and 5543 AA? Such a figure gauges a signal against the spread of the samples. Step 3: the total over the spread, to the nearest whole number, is 134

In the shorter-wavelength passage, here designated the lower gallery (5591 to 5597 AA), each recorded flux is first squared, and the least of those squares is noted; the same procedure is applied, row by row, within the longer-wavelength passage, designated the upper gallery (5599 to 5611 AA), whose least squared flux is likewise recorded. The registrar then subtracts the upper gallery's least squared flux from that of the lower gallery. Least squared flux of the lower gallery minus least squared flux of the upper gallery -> 4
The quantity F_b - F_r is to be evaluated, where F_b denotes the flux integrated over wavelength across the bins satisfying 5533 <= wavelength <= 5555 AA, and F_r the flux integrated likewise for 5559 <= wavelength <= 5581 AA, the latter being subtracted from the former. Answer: 43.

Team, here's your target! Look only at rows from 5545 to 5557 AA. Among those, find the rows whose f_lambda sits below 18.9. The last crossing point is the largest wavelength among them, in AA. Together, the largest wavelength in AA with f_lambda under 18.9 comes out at 5556.0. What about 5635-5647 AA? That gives 5646.0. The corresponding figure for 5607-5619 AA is 5618.0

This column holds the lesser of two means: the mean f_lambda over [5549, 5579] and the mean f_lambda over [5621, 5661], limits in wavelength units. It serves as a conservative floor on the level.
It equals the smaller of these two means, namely 17.7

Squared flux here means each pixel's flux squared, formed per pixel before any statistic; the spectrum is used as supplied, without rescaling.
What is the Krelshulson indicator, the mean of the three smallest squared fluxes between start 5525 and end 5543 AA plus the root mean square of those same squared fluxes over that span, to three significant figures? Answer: 640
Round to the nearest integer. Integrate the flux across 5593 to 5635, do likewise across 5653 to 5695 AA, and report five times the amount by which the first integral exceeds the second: -229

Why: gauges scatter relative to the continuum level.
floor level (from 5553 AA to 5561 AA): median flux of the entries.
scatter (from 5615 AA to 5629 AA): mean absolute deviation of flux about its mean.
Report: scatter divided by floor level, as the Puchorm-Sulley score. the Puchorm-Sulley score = 0.04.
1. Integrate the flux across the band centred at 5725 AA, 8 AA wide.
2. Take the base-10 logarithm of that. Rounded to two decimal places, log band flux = 2.21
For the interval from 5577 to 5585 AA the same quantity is 2.14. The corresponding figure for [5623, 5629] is 2.04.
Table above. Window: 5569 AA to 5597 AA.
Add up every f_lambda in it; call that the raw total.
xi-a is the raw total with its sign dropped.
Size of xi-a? 231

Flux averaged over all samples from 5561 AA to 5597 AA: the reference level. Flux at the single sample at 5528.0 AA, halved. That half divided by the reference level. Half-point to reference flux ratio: 0.52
